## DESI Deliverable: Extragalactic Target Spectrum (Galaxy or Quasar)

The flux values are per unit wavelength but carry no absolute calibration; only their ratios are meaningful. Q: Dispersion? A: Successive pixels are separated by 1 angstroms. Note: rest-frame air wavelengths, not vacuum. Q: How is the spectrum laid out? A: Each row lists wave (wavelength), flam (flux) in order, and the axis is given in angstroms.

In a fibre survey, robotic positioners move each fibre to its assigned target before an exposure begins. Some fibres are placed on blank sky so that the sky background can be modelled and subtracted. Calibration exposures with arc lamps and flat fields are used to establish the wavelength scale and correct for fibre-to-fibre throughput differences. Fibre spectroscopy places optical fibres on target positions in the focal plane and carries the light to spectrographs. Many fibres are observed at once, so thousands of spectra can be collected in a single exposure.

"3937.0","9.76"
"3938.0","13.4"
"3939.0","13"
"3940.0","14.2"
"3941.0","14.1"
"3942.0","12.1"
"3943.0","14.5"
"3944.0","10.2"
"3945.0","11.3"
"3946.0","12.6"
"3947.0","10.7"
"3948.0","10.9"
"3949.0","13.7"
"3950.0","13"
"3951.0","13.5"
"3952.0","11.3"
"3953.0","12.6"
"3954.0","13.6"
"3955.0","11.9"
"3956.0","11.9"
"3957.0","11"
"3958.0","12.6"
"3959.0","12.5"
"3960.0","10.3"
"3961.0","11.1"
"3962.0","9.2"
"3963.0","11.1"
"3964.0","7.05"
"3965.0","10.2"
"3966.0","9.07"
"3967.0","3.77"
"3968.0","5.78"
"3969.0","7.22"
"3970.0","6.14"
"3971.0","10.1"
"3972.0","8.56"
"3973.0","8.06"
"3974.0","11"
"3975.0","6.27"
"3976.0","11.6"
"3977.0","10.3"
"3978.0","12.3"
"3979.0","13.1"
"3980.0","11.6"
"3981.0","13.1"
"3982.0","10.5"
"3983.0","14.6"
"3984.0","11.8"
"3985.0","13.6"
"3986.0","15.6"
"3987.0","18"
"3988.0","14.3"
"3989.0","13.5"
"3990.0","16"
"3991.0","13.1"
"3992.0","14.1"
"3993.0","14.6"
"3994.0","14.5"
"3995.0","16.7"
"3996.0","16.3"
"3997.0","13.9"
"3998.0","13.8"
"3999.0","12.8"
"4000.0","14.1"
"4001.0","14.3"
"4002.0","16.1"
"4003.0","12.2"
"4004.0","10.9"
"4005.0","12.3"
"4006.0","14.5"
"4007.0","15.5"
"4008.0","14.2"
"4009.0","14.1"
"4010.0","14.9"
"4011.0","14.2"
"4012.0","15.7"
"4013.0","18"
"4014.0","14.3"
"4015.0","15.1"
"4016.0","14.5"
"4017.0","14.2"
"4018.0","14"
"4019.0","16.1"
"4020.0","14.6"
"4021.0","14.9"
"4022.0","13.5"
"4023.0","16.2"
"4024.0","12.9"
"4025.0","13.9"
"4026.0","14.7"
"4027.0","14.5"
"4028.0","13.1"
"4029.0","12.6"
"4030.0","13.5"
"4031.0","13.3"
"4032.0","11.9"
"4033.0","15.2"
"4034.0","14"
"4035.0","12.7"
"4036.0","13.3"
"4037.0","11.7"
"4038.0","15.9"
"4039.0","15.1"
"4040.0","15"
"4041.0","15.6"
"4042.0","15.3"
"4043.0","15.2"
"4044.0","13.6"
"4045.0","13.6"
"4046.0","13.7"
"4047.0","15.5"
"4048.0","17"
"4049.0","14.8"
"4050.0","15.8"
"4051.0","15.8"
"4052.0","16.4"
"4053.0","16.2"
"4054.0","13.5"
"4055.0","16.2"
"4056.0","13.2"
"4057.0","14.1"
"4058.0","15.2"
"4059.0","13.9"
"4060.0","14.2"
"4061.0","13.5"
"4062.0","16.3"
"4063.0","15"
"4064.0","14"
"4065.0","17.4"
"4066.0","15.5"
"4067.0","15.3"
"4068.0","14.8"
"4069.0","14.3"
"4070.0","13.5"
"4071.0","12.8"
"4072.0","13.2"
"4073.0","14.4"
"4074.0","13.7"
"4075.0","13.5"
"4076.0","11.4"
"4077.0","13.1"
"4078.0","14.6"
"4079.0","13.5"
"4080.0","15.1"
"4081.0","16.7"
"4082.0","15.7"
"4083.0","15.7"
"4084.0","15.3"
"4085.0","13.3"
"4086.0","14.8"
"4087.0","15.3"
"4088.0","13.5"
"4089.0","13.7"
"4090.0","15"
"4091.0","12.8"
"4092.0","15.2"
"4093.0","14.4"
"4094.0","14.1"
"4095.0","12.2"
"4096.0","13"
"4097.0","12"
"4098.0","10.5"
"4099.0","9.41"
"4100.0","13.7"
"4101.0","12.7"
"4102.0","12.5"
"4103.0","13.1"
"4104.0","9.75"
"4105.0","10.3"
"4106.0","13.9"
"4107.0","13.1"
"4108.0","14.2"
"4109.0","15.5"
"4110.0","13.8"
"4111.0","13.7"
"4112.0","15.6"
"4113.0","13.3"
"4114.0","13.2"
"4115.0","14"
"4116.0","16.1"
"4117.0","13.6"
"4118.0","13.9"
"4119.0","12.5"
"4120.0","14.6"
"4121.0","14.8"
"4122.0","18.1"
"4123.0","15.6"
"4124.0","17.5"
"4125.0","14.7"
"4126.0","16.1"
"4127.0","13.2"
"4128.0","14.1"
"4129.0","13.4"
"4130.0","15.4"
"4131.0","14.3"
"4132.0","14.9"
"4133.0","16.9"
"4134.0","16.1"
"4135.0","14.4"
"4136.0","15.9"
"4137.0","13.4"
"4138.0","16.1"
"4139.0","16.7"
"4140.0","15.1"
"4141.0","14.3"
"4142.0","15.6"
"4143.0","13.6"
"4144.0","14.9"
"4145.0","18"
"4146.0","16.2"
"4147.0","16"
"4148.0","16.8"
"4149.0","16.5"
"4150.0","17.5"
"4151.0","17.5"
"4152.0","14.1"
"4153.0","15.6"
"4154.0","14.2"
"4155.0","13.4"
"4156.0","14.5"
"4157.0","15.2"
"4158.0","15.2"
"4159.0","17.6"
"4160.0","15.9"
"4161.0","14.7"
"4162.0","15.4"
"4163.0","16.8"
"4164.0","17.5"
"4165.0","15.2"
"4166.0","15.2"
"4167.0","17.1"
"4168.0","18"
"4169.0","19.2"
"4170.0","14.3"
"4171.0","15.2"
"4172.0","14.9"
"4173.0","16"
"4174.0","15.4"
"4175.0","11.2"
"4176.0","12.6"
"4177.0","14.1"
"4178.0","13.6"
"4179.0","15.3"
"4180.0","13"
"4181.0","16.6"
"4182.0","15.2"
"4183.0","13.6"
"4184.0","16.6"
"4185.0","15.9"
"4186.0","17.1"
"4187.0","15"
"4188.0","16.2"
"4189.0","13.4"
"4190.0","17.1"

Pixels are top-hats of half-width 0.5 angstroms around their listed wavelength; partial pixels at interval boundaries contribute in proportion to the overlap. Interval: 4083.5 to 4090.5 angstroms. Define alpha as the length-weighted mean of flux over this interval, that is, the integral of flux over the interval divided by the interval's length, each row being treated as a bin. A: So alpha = 14.4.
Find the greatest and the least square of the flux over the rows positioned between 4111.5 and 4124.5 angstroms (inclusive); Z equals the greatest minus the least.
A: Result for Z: 171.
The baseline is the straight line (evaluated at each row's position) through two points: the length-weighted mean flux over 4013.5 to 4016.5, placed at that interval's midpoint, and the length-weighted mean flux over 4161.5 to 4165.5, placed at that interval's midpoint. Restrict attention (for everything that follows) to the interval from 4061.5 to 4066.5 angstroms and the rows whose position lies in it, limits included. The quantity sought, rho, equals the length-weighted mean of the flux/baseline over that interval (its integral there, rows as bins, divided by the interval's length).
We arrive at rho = 1.03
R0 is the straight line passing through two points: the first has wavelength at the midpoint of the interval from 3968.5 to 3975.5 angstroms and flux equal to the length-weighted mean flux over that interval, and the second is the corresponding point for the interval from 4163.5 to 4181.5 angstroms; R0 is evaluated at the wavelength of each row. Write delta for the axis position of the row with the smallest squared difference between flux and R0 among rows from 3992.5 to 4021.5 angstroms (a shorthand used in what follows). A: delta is 4004.0 angstroms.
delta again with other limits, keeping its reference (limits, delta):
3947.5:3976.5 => 3973.0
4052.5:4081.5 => 4076.0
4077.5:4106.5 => 4101.0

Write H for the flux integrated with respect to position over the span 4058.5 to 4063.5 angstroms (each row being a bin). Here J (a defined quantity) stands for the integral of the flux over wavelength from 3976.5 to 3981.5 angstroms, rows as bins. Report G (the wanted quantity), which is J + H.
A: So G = 133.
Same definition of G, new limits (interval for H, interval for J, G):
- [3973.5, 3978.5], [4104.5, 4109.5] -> 118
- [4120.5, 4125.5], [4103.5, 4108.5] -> 142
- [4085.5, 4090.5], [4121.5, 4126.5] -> 154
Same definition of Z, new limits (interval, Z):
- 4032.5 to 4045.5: 116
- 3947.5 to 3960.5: 82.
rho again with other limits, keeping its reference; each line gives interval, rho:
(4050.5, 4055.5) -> 1.04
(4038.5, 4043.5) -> 1.02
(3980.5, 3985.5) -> 0.89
